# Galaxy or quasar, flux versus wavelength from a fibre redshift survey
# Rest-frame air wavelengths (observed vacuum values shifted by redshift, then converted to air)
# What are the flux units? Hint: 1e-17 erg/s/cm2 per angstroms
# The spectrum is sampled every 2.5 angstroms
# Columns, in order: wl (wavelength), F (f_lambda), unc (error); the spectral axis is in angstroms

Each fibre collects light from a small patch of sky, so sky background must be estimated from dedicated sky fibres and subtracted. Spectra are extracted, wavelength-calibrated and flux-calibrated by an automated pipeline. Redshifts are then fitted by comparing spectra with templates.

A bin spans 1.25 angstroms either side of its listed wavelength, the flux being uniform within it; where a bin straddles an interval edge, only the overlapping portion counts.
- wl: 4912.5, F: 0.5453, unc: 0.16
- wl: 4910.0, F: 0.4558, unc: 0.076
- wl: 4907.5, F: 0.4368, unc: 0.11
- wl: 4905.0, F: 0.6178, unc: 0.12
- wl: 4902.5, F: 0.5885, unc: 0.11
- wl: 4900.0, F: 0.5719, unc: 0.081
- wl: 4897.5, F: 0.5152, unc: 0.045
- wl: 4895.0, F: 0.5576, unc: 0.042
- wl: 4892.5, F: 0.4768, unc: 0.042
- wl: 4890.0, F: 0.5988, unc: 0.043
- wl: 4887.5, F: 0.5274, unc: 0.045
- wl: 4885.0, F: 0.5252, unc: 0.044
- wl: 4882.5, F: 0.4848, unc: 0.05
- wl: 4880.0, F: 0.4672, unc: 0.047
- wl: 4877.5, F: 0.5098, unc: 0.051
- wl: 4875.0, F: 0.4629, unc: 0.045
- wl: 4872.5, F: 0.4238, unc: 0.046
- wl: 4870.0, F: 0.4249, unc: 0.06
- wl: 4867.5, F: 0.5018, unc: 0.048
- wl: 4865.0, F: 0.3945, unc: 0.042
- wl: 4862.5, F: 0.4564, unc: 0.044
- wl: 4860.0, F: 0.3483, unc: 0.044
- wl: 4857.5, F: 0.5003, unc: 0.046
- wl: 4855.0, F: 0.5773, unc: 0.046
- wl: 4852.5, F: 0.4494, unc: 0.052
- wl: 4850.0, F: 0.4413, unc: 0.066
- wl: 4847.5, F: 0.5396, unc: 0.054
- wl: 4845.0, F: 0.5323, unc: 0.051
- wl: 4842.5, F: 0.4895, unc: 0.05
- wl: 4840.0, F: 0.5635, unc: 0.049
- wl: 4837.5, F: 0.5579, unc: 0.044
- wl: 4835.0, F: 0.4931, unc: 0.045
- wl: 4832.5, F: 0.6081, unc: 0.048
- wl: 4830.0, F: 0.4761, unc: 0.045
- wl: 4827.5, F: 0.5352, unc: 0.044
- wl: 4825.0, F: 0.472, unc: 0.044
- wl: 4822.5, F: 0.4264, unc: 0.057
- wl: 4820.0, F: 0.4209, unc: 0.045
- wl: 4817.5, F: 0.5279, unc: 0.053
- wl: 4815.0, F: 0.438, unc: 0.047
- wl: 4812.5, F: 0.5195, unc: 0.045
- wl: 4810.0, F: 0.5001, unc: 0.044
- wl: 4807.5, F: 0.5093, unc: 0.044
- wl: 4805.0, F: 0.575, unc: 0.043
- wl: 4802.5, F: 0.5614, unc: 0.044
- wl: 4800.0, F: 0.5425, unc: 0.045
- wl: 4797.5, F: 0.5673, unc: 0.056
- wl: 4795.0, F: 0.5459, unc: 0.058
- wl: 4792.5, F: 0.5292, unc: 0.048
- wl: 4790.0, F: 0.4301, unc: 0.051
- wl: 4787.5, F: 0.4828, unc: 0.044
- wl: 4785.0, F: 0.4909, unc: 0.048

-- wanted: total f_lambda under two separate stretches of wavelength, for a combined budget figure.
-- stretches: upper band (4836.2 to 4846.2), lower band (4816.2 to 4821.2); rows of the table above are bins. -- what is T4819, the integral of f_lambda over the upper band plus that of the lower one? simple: 7.7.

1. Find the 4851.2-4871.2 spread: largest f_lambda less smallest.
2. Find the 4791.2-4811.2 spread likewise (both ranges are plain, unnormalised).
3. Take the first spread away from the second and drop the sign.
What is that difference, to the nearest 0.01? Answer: 0.15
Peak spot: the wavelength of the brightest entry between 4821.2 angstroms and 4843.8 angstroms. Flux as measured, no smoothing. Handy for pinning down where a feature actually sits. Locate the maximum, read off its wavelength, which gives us 4832.5 angstroms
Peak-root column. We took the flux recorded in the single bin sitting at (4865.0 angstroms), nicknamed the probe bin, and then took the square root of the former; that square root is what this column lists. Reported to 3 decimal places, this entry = 0.628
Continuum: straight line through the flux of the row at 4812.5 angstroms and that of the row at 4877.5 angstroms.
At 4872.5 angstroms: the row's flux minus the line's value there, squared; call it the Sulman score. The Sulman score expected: 0.008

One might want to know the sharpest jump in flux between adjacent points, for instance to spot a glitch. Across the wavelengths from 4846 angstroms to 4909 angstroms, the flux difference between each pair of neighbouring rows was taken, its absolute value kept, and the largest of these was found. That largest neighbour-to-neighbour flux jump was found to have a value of 0.18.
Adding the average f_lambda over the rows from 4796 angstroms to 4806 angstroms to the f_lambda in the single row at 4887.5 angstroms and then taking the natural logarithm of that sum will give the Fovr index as 0.085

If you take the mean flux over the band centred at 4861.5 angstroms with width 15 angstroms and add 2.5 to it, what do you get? 2.96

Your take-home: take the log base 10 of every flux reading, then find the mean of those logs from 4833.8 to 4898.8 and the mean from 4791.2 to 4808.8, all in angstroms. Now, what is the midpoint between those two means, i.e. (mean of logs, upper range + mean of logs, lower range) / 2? -0.286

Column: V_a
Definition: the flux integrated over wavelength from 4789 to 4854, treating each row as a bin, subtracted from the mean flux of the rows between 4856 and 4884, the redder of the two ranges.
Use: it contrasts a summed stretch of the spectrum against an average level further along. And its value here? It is -33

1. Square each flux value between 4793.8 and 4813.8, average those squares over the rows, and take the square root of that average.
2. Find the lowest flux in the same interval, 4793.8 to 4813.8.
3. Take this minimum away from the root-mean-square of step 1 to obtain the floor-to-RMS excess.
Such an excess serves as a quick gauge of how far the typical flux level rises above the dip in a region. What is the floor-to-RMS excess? 0.041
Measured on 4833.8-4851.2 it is 0.077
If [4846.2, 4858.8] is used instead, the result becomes 0.063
